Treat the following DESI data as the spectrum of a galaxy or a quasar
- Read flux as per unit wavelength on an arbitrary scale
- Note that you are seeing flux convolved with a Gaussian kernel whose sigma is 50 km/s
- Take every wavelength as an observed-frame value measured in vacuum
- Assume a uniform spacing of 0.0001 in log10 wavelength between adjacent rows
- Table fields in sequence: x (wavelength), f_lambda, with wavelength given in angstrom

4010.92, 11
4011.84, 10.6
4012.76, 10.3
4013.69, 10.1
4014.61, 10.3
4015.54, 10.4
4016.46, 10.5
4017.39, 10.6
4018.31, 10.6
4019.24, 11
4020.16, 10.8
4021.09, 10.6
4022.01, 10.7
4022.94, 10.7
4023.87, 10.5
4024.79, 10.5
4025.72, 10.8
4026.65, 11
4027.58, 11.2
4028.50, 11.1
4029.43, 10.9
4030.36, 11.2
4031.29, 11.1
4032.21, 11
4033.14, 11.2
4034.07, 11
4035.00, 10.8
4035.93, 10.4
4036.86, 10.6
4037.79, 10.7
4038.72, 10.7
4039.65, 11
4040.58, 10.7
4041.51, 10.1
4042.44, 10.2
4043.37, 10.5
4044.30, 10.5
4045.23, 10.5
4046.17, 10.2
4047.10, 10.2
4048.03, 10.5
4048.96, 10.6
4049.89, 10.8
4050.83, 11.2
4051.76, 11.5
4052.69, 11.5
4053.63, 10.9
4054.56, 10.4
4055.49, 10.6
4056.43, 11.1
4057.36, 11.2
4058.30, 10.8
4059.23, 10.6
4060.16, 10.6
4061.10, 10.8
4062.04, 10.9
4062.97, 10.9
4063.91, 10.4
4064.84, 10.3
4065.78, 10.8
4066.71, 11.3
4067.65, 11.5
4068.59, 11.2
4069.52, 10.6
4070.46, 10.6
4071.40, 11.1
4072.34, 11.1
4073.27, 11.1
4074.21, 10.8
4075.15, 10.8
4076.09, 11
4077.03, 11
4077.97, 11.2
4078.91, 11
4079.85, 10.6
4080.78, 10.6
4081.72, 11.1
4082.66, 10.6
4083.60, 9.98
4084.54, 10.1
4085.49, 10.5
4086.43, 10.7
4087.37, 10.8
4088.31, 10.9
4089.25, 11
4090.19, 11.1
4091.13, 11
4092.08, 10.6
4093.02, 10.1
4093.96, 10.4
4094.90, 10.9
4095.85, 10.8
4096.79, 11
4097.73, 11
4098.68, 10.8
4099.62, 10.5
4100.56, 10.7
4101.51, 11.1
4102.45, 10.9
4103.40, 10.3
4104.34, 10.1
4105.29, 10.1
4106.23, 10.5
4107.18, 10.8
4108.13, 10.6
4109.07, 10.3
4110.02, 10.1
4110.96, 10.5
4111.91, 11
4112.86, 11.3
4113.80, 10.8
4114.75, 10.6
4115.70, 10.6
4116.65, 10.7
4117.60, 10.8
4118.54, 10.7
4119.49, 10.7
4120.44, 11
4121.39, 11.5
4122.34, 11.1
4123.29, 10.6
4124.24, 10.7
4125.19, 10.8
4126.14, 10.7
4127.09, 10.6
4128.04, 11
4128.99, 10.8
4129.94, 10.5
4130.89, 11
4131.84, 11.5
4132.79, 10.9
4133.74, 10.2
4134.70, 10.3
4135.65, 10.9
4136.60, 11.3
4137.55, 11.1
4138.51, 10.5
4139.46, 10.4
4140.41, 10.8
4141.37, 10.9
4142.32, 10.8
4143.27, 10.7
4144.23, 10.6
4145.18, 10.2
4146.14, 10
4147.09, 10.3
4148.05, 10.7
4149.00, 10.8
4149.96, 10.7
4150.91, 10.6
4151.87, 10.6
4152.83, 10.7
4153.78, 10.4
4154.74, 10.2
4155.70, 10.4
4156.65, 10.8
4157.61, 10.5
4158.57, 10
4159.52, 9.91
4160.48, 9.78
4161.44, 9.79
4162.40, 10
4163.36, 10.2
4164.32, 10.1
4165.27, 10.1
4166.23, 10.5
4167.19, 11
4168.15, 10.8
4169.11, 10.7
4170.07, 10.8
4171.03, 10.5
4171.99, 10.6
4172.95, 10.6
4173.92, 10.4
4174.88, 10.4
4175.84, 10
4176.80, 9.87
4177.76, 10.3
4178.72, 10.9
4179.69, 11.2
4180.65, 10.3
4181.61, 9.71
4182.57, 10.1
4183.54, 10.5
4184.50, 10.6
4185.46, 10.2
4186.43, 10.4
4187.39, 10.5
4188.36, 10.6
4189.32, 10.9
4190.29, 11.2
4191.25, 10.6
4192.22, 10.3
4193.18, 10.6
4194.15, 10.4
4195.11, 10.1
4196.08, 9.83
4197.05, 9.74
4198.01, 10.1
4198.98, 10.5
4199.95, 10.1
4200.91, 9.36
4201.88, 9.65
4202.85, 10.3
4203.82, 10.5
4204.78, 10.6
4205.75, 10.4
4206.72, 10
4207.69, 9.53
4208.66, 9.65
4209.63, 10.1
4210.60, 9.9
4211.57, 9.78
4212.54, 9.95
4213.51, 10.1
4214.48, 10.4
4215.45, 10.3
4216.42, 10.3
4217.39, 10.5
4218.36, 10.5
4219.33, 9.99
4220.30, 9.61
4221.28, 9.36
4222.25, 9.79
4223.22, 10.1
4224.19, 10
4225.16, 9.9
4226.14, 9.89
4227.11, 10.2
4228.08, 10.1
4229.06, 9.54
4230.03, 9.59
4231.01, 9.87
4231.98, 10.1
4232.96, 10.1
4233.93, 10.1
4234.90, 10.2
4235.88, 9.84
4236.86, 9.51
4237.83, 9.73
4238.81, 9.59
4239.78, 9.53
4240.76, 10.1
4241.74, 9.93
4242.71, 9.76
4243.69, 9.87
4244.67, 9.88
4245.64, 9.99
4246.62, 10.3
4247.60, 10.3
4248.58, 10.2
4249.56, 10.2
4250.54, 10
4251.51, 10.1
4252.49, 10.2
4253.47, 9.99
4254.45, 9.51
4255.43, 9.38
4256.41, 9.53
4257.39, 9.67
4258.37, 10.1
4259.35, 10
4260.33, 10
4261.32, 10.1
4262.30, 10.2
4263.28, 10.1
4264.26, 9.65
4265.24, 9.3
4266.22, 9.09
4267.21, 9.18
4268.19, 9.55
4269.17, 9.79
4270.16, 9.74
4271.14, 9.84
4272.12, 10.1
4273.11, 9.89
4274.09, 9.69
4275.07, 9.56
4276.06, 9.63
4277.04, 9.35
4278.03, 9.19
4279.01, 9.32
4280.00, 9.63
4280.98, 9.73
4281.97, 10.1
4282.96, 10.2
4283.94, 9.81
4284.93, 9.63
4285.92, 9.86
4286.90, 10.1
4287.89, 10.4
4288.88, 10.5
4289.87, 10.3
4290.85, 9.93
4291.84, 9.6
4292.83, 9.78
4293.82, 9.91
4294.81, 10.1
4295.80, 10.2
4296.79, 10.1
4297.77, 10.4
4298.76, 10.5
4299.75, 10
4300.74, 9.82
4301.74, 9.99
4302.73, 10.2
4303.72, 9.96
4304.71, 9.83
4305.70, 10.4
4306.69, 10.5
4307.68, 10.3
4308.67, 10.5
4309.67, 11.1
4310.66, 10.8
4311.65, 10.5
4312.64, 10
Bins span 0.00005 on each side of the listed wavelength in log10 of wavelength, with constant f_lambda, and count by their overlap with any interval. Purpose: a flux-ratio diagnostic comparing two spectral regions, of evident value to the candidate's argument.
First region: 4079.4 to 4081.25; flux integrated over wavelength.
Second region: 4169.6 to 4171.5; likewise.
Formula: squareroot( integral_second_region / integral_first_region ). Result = 1.01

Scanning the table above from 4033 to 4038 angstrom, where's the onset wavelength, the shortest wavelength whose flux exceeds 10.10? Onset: 4033.14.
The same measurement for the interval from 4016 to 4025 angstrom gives 4016.46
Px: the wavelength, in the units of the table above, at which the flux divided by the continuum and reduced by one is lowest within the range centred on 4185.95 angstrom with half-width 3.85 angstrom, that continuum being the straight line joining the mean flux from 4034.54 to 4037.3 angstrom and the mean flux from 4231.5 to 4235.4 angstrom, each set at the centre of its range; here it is 4182.57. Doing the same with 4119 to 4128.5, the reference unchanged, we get 4123.29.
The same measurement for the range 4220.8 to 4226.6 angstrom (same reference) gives 4221.28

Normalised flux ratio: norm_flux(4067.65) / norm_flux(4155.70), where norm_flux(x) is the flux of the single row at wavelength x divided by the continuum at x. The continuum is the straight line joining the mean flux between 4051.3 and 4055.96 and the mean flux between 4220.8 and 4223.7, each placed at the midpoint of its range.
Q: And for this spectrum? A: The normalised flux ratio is 1.04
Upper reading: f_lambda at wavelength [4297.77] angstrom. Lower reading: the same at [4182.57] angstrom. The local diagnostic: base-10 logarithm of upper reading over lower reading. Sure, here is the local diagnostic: 0.01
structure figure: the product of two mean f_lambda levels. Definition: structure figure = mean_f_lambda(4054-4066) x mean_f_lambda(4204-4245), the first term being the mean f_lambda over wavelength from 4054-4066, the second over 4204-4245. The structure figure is 107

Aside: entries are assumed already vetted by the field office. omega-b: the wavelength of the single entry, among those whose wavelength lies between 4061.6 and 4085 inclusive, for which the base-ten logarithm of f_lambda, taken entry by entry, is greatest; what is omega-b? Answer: 4067.65 angstrom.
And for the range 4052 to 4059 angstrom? 4052.69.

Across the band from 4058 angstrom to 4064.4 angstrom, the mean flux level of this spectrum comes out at 10.7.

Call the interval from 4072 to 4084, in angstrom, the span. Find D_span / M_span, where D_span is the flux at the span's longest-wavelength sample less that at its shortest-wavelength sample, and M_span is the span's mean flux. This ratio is -0.10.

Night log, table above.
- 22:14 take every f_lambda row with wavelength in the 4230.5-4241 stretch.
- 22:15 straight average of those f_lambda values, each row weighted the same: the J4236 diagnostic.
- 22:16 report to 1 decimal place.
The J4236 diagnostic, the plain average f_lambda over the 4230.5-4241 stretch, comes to 9.9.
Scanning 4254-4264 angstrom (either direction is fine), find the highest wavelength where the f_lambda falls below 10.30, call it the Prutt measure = 4263.28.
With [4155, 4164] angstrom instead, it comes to 4163.36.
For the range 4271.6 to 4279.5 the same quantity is 4279.01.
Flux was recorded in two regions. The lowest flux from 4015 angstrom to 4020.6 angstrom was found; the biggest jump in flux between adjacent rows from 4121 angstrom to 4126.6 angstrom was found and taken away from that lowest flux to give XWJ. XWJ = 9.90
